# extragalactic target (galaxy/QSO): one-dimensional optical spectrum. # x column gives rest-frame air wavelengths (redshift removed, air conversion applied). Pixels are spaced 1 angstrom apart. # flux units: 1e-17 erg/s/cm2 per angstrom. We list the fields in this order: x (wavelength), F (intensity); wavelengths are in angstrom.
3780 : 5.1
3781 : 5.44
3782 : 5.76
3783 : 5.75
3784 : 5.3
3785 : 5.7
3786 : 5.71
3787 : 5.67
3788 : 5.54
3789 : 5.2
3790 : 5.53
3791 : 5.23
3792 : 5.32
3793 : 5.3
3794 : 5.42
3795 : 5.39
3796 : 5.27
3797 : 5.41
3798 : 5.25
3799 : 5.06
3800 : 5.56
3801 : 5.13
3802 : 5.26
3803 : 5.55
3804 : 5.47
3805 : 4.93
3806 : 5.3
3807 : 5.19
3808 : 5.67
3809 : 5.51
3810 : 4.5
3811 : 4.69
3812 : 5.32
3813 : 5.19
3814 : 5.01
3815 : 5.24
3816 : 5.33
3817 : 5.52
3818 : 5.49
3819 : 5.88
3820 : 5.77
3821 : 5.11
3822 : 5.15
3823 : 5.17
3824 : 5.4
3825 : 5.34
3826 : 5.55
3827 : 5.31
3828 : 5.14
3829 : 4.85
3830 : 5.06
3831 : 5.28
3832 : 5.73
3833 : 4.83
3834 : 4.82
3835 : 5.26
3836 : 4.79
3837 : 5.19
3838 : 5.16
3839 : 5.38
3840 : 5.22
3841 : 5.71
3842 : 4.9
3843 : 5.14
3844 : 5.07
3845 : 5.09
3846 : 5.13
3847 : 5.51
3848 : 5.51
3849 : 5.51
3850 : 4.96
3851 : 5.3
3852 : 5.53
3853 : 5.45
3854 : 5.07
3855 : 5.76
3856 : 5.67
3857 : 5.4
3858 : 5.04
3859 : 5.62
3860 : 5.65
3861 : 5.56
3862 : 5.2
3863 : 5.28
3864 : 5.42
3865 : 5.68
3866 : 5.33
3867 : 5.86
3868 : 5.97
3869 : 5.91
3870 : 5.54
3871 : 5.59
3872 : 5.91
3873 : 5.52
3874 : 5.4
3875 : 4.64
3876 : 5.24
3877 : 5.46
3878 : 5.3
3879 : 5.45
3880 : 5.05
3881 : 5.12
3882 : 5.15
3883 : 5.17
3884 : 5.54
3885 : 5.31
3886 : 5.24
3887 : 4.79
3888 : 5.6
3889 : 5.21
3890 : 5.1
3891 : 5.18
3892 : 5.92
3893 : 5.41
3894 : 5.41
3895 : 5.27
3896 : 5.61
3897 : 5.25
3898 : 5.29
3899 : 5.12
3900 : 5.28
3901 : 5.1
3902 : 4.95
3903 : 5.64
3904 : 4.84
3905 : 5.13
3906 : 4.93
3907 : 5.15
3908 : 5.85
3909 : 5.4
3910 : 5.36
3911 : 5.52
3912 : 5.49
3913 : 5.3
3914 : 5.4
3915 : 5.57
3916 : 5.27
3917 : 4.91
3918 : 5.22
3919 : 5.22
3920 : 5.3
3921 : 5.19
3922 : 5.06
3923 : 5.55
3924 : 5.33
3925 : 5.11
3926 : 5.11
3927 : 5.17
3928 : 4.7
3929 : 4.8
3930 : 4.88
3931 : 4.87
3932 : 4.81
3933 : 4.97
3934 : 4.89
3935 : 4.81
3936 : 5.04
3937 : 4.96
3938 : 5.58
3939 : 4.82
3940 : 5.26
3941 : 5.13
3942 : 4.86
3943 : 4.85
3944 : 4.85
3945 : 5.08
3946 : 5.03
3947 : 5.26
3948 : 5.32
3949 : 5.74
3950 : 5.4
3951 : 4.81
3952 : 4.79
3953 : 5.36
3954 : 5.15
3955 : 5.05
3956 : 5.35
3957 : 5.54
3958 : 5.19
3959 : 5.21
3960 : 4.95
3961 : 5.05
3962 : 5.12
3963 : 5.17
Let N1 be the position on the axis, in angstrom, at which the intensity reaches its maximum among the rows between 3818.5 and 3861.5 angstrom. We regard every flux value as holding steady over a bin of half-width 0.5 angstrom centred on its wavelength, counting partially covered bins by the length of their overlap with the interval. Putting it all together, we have 3819 angstrom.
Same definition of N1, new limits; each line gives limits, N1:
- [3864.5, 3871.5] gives 3868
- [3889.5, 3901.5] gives 3892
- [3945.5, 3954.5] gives 3949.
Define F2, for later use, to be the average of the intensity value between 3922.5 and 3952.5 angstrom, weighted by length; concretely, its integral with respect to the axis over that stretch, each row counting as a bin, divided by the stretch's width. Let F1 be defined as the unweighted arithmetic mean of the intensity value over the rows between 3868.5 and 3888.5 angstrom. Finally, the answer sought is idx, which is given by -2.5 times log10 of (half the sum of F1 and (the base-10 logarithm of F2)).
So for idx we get -1.20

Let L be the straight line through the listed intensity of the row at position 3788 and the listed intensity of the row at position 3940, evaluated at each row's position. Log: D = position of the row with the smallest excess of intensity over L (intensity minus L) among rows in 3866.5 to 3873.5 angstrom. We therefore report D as 3873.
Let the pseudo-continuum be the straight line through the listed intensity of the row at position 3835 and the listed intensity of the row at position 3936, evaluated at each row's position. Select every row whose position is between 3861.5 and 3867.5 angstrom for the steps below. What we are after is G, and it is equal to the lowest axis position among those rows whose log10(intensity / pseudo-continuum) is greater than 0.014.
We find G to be 3864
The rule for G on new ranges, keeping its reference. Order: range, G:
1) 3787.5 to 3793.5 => 3788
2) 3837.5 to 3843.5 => 3841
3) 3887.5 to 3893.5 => 3888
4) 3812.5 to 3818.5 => 3817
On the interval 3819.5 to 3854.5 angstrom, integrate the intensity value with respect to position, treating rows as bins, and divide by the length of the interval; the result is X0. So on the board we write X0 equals 5.24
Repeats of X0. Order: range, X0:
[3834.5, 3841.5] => 5.24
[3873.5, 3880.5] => 5.22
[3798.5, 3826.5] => 5.30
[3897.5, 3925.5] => 5.27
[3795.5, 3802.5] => 5.28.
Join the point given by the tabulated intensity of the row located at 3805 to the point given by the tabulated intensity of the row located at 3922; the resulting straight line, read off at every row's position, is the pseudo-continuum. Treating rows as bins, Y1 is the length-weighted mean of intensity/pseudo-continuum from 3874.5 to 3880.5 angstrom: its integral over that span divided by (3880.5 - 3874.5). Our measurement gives 1.04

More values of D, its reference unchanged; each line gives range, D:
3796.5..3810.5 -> 3810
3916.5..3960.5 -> 3928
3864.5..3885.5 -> 3875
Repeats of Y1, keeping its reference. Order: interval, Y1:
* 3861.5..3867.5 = 1.09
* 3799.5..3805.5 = 1.08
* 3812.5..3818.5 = 1.07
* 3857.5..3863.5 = 1.08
